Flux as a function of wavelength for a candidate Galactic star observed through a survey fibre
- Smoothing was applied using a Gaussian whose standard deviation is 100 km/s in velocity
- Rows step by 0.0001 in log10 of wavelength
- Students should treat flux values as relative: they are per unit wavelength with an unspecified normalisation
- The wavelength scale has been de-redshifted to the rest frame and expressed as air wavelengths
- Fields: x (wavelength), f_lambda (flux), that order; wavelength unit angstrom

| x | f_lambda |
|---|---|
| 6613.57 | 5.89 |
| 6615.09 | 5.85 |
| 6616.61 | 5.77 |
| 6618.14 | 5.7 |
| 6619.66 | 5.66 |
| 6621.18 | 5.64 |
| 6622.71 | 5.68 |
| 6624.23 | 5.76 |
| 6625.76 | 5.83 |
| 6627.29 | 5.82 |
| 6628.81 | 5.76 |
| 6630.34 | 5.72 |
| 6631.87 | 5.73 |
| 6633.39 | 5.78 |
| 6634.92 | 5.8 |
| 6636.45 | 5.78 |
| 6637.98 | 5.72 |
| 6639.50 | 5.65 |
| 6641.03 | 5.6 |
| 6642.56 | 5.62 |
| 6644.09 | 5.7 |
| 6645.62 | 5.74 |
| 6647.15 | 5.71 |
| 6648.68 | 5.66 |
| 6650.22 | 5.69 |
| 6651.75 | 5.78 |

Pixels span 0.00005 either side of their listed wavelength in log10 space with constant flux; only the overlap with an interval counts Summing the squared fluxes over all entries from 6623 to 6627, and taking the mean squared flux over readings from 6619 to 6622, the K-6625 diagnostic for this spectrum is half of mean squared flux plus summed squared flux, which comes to 49.5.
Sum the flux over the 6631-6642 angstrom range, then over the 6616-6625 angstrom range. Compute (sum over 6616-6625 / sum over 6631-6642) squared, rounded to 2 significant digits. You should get 0.73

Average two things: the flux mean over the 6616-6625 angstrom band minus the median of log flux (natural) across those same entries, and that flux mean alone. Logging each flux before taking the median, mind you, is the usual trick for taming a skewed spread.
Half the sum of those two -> 4.83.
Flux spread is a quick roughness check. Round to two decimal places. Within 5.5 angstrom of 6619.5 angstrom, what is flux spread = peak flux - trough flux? 0.21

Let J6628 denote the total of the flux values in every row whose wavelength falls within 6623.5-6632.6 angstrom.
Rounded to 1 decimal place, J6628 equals 34.6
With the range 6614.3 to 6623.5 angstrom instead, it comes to 34.3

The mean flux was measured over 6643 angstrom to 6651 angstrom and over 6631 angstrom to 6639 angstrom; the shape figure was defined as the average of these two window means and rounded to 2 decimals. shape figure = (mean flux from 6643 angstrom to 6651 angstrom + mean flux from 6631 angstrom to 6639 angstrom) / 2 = 5.73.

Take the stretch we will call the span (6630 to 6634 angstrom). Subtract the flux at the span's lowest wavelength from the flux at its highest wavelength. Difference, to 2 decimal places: 0.06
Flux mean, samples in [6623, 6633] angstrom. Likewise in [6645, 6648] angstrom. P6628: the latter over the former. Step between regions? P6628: 0.992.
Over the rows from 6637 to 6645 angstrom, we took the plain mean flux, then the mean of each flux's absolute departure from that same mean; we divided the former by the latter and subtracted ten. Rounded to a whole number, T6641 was 126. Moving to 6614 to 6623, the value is 82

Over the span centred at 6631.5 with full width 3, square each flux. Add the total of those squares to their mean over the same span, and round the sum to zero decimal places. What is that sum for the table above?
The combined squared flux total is 98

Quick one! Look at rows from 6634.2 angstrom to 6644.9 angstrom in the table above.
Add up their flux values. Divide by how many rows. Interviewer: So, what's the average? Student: 5.70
